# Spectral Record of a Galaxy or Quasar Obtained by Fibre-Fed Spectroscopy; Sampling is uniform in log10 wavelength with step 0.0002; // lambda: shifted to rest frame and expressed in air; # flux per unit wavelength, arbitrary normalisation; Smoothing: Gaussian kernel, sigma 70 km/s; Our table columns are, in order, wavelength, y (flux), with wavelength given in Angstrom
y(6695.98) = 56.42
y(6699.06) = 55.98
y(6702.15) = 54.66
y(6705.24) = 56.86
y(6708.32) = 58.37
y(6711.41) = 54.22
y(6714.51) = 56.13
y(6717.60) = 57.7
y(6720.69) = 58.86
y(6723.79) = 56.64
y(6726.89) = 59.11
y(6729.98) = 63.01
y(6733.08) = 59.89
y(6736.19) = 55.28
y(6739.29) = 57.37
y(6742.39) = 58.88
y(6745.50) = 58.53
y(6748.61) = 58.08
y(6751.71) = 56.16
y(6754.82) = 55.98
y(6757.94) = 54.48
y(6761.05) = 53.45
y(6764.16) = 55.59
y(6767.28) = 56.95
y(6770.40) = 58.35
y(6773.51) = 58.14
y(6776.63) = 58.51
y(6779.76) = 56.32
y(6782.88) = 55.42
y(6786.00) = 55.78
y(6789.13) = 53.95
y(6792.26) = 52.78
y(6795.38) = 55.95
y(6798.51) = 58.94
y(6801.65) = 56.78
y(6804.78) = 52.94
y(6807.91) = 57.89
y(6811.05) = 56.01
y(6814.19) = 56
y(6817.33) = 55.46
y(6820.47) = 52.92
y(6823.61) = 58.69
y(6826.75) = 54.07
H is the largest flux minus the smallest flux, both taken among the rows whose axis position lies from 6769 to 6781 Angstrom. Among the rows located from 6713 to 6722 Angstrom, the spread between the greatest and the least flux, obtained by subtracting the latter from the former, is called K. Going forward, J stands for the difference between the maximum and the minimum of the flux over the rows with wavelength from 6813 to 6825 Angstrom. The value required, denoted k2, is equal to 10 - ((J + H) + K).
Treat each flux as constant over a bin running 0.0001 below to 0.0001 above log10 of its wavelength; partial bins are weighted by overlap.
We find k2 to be -0.7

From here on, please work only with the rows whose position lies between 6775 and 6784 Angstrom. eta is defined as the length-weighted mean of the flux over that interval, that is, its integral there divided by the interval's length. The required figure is 56.8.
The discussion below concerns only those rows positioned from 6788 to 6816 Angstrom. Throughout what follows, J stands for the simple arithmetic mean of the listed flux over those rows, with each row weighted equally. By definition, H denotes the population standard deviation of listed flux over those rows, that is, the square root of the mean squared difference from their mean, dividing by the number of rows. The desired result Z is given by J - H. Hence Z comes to 53.7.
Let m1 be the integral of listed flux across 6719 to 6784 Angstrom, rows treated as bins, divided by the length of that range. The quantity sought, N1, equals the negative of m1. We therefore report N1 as -57.4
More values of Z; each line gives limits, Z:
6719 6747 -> 56.6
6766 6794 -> 54.4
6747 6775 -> 54.7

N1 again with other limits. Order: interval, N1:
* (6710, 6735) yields -58.2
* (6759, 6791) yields -56.2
